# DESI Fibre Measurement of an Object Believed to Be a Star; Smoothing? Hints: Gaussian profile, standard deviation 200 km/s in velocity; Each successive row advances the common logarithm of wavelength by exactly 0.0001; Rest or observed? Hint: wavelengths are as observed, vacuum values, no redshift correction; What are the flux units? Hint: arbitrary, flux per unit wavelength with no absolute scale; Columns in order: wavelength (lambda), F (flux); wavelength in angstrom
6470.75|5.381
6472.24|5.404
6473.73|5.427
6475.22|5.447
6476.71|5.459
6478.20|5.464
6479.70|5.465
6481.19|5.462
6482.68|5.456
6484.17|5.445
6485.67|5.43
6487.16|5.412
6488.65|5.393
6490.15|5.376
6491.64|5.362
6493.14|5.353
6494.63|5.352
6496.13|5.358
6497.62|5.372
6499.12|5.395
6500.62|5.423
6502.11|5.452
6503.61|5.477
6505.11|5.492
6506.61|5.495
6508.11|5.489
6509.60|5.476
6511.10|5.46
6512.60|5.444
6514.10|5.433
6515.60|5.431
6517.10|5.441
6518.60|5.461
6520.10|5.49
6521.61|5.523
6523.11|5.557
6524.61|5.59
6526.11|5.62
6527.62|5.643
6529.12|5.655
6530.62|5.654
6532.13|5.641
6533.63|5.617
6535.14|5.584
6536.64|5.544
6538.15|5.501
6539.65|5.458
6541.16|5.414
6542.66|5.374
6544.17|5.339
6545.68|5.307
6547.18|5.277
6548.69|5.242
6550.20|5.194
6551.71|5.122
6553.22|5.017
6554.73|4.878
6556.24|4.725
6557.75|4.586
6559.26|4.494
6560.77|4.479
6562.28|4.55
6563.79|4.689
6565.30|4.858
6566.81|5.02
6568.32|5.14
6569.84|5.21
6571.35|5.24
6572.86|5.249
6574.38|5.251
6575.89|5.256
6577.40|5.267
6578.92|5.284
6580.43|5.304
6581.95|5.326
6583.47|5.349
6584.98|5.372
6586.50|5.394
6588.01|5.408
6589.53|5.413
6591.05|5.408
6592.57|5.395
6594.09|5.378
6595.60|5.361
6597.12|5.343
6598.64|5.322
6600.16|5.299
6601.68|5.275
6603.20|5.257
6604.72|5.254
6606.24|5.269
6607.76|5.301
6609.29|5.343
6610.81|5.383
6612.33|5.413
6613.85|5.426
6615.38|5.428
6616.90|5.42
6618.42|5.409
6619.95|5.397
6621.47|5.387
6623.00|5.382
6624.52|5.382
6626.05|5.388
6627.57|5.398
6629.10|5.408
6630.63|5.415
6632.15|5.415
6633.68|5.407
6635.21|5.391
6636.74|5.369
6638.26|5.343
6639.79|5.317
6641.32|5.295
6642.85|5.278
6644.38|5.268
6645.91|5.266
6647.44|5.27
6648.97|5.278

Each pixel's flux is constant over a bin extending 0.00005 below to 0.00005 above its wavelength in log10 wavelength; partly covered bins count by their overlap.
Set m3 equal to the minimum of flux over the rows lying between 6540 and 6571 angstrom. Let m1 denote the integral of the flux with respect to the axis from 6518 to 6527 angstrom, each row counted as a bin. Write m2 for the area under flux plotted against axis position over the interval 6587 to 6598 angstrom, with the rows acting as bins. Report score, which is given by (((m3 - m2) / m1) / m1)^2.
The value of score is 0.0005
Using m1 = 50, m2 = 59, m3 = 4.479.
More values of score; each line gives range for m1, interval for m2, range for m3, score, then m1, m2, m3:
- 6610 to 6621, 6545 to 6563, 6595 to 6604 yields 0.0005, 60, 88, 5.257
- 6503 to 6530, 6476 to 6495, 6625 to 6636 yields 0.0000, 149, 103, 5.388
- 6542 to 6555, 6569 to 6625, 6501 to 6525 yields 0.0041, 68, 299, 5.431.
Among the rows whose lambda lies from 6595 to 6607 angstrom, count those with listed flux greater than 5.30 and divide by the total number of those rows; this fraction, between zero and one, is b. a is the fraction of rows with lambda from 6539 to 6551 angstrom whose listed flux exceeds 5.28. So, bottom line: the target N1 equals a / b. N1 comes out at 1.67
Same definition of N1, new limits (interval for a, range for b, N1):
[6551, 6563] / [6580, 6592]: 0.00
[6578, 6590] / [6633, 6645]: 1.60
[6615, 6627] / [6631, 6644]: 1.33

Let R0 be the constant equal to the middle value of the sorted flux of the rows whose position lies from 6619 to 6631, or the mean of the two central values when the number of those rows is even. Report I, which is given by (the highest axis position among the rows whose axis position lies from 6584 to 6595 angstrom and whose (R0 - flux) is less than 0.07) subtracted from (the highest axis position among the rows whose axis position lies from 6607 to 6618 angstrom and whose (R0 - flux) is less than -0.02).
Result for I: 22.8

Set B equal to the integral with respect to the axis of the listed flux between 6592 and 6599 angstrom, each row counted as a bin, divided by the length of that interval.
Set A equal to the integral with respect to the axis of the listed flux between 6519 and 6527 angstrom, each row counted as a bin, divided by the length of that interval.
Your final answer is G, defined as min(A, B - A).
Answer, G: -0.18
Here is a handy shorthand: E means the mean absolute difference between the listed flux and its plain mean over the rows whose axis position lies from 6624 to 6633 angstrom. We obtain 0.012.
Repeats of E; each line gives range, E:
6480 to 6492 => 0.031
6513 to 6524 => 0.040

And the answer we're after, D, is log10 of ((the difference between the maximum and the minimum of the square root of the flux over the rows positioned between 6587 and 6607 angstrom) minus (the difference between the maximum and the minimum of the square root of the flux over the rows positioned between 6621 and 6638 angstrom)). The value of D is -1.61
